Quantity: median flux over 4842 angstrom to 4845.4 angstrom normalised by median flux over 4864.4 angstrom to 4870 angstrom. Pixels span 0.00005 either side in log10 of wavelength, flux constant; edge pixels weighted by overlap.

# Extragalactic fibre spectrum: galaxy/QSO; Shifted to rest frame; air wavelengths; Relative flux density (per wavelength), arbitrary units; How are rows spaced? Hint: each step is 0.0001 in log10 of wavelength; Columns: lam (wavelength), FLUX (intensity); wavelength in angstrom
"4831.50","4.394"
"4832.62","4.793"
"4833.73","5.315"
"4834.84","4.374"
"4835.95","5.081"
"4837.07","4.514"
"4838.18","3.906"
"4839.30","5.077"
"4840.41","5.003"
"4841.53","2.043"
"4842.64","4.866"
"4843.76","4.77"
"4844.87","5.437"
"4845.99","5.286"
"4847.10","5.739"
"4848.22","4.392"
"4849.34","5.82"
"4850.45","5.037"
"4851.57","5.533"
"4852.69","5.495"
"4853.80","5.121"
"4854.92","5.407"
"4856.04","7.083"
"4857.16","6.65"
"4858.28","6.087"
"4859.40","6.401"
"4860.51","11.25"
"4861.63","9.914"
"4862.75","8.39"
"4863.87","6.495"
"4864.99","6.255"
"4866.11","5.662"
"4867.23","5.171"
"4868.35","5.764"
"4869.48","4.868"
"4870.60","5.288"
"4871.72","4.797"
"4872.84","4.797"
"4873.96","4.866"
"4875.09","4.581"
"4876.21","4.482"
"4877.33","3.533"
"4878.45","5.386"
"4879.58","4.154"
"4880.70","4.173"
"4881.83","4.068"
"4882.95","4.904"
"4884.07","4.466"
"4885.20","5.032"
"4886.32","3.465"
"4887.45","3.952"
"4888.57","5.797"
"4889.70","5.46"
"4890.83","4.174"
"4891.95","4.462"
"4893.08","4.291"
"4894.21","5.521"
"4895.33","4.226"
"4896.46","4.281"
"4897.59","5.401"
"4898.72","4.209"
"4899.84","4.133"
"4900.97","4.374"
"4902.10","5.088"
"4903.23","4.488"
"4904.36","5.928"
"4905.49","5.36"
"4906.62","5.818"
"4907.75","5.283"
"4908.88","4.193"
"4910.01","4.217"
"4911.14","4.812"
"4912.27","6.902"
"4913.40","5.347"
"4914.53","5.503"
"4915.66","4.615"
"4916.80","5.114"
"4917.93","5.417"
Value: 0.86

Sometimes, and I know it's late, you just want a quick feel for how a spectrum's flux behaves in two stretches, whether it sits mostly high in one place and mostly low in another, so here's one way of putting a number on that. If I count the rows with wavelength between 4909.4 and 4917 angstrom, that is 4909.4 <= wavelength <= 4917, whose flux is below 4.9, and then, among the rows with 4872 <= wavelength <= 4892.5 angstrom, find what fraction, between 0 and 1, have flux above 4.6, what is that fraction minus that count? -2.6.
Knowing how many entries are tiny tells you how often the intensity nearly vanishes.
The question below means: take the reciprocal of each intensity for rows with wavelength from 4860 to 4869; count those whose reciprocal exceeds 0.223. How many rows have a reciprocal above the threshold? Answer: 0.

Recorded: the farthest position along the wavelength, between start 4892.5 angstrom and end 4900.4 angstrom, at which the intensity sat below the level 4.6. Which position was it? 4899.84 angstrom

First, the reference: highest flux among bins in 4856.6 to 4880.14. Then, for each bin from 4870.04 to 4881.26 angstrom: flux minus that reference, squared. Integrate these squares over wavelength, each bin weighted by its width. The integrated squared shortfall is 499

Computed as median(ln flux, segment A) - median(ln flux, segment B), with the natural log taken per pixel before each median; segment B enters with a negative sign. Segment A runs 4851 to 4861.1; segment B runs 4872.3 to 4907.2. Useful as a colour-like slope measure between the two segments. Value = 0.31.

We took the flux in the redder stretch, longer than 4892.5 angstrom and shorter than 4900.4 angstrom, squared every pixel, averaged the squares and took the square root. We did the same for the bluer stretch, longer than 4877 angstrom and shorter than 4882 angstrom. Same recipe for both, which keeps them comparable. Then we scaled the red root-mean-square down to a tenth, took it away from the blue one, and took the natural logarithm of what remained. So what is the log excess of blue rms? 1.35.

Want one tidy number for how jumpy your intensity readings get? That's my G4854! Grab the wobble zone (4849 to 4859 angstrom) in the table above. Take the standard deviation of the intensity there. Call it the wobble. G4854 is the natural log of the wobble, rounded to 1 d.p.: -0.4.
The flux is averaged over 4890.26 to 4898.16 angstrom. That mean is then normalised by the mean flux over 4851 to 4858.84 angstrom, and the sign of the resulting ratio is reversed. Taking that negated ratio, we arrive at -0.78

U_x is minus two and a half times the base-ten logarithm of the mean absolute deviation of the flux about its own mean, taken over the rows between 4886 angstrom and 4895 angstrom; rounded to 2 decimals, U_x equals 0.37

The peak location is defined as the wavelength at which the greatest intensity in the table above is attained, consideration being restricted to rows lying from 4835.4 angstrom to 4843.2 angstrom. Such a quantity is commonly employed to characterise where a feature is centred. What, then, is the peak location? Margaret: 4835.95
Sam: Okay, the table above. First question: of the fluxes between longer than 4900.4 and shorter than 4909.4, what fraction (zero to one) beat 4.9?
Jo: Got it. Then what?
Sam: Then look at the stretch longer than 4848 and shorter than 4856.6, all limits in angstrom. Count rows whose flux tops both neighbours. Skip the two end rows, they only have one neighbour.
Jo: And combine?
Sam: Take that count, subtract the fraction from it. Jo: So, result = 1.4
